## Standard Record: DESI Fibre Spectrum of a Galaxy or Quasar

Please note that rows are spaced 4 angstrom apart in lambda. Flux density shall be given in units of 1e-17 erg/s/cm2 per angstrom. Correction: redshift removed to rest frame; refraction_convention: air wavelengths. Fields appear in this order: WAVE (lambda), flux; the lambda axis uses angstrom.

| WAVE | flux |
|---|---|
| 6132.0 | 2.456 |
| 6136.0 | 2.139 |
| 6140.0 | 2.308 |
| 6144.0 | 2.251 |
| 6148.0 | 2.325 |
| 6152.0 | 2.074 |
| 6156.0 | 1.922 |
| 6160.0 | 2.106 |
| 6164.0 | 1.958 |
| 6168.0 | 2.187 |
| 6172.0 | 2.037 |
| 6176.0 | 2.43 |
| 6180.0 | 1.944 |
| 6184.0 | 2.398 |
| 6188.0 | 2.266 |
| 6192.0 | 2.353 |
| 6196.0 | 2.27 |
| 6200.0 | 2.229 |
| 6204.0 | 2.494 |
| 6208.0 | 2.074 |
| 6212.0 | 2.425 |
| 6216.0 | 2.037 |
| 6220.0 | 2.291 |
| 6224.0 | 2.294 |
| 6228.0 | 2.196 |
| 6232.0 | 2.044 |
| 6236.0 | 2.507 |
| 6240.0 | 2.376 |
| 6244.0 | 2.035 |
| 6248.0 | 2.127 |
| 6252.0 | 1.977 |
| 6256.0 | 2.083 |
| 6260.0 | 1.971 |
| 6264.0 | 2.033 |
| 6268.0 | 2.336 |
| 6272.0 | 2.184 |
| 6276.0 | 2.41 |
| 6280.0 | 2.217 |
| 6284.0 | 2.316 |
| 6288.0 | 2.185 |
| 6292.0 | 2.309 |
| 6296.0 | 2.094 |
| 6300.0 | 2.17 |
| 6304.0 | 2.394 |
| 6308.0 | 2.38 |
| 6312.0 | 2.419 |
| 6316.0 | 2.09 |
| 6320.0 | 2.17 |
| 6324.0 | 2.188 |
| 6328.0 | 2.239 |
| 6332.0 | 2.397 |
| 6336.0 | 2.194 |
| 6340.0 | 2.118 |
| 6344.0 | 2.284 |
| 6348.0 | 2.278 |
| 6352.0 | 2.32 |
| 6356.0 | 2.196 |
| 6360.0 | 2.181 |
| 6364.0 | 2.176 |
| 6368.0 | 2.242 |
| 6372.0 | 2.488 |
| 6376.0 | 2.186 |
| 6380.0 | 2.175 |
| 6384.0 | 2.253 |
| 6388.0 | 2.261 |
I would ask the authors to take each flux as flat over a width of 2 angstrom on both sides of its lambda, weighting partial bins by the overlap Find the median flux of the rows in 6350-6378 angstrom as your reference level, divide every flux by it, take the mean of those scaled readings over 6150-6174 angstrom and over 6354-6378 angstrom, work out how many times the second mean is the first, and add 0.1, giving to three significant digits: 1.20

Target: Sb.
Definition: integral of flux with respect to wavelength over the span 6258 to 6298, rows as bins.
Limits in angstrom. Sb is 88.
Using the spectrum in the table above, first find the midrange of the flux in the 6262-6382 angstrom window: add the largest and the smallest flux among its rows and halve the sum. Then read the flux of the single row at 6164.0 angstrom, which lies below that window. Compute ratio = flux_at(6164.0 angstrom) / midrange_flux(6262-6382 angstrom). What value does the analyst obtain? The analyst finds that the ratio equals 0.87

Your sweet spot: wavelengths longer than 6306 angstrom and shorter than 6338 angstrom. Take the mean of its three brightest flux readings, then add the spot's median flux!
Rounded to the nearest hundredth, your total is 4.62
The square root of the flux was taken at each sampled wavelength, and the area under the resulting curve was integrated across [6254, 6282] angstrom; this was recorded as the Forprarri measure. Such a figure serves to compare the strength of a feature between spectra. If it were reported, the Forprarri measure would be 41.3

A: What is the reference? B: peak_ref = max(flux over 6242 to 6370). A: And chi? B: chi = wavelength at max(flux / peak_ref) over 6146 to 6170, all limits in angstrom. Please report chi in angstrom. 6148.0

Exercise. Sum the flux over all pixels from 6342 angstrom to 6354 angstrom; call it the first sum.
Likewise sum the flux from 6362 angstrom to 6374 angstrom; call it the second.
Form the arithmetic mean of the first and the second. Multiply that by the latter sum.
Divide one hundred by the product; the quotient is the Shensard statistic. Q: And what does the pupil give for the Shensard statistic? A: 2.10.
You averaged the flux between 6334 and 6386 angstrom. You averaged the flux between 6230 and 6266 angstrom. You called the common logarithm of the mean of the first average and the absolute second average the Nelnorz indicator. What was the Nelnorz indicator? 0.339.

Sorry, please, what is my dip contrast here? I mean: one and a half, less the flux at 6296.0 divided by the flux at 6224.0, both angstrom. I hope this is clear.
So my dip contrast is 0.59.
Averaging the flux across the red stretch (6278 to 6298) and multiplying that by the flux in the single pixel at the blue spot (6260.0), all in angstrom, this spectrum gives 4.4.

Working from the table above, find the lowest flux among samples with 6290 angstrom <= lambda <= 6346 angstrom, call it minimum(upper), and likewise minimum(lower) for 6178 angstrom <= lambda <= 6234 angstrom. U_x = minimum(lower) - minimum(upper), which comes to -0.15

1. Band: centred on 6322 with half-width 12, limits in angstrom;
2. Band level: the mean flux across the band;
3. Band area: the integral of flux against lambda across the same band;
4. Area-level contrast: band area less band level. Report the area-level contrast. 52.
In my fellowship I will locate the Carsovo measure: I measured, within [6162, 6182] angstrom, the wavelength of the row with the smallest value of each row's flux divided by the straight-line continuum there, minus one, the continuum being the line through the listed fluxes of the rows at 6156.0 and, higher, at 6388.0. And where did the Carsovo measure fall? 6180.0 angstrom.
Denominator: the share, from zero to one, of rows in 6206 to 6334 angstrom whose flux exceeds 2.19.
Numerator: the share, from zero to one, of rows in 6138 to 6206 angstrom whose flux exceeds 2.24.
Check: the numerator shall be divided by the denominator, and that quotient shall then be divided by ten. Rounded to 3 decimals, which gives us 0.106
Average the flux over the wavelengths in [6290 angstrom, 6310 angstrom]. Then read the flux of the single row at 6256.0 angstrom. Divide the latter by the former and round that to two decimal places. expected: 0.92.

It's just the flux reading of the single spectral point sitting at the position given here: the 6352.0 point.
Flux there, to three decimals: 2.320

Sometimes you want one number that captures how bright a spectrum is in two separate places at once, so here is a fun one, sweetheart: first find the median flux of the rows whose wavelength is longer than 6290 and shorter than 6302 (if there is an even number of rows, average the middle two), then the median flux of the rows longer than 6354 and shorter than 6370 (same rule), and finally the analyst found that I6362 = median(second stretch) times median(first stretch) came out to 4.7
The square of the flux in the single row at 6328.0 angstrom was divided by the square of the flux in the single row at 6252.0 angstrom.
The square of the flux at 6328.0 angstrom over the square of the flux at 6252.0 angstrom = 1.28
